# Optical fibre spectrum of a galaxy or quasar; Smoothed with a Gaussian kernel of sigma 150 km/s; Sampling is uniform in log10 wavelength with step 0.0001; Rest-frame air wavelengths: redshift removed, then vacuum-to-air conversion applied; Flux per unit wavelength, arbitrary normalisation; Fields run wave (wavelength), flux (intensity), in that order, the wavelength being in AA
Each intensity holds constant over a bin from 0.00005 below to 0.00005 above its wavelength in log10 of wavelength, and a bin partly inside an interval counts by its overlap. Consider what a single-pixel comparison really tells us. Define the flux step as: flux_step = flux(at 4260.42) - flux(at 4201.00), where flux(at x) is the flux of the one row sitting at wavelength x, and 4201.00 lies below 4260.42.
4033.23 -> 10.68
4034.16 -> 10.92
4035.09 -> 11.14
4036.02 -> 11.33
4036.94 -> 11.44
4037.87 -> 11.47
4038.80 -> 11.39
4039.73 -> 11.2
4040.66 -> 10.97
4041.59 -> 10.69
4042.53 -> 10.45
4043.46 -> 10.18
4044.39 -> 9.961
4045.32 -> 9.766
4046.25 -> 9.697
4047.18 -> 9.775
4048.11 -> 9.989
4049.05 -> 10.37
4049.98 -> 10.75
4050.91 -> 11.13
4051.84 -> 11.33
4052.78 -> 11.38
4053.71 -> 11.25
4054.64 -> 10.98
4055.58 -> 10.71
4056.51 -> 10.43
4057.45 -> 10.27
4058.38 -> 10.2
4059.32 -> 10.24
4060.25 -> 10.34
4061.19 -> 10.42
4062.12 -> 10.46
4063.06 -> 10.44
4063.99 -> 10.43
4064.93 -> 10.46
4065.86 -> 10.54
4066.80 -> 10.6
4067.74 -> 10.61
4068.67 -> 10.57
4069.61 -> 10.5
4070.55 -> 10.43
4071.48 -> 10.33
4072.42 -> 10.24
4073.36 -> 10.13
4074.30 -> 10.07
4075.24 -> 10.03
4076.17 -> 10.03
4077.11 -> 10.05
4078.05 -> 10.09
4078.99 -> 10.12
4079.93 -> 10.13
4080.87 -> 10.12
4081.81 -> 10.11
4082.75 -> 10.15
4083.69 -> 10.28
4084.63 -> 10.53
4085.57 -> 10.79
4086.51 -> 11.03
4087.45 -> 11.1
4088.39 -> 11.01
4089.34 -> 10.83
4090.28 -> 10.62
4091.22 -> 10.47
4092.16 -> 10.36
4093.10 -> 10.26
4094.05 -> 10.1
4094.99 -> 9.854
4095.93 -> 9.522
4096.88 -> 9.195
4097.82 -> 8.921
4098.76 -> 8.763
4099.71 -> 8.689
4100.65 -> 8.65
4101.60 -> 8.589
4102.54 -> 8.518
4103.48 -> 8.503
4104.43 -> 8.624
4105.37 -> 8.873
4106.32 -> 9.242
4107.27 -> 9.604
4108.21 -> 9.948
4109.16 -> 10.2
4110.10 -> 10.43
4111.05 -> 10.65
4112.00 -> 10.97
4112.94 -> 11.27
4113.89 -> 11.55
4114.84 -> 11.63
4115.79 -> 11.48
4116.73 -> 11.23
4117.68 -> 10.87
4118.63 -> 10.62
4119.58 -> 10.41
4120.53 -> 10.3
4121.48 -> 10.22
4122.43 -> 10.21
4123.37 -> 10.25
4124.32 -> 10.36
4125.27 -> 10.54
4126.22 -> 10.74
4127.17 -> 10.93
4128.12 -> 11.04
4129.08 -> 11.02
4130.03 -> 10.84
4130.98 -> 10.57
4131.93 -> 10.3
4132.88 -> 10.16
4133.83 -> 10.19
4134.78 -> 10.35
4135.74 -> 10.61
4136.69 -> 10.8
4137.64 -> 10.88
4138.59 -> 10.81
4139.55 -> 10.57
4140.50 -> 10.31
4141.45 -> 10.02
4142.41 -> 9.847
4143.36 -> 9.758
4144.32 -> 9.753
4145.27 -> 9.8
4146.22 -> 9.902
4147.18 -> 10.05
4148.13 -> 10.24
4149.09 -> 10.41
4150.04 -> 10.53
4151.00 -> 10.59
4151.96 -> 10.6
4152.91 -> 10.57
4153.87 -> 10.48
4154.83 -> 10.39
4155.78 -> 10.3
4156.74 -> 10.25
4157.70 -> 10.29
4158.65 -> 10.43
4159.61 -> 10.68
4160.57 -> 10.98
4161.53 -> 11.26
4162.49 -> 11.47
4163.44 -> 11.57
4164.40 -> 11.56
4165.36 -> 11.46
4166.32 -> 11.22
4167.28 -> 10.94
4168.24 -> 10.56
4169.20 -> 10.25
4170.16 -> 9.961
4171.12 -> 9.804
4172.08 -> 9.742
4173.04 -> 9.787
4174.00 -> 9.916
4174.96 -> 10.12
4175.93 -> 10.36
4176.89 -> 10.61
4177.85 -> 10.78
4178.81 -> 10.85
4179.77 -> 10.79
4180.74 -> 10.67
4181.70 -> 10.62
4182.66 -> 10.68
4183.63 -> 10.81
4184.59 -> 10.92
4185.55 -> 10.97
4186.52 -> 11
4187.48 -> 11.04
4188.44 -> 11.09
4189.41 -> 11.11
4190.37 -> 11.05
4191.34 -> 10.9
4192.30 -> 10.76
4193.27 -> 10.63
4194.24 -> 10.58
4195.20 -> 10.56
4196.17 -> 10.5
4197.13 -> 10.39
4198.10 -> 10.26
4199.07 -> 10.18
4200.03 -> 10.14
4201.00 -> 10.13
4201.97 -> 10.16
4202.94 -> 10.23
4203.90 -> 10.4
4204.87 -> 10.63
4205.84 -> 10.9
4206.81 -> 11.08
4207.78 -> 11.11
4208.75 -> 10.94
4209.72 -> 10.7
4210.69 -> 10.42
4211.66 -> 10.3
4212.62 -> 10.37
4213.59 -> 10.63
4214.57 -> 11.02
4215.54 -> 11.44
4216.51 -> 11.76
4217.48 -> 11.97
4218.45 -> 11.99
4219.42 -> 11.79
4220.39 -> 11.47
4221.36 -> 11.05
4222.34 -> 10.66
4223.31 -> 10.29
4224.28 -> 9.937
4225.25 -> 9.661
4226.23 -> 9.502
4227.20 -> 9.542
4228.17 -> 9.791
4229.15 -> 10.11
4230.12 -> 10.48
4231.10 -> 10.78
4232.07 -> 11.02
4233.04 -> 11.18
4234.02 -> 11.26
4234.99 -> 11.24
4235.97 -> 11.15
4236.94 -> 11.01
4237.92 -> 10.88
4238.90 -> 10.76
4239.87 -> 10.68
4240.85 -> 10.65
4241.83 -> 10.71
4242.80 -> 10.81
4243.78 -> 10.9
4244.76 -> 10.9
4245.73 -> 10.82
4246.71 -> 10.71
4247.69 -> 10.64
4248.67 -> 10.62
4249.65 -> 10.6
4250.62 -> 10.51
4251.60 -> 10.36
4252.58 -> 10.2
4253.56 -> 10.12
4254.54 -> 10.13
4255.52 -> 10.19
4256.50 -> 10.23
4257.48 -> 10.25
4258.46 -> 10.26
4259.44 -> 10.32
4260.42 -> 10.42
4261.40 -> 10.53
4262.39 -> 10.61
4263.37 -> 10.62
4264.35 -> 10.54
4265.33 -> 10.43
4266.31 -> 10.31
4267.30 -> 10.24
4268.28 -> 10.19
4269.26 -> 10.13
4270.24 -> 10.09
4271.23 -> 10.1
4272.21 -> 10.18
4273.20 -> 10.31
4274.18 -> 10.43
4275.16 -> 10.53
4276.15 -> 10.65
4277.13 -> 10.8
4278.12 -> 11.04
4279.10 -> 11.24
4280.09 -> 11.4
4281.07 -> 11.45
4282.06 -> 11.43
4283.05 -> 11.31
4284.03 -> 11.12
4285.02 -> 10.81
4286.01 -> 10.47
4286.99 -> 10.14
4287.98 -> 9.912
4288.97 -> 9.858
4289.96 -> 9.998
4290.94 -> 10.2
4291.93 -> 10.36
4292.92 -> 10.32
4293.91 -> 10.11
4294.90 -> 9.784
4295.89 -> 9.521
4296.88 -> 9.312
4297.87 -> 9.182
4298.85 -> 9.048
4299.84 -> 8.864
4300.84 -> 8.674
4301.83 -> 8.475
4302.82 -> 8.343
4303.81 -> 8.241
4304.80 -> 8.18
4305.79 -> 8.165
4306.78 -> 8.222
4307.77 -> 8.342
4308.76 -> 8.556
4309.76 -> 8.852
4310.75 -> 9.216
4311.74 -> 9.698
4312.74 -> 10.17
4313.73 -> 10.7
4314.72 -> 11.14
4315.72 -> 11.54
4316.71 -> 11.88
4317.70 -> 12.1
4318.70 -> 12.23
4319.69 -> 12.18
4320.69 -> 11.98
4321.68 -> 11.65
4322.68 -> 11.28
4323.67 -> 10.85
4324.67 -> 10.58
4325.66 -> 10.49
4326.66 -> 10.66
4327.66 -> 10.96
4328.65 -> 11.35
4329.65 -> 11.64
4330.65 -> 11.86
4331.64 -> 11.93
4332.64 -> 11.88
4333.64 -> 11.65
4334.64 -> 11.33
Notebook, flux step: 0.29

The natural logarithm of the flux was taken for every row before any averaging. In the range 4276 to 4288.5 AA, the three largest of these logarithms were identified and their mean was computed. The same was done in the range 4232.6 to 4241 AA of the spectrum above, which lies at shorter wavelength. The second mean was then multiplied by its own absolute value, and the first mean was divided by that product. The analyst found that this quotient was 0.417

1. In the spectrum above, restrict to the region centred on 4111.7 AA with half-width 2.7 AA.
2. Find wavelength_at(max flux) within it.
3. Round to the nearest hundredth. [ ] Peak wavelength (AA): 4113.89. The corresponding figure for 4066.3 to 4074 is 4067.74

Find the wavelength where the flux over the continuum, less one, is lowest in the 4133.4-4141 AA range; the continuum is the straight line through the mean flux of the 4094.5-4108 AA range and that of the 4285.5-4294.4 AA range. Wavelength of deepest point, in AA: 4133.83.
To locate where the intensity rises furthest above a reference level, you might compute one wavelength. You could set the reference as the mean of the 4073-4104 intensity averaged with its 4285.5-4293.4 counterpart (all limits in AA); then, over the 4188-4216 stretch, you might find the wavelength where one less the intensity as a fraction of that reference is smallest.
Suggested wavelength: 4215.54 AA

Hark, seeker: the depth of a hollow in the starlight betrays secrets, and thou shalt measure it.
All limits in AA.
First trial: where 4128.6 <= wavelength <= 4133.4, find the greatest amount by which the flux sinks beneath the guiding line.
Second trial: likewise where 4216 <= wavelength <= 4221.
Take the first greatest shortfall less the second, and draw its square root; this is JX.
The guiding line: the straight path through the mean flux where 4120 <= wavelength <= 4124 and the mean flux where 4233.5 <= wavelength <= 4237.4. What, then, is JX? 0.78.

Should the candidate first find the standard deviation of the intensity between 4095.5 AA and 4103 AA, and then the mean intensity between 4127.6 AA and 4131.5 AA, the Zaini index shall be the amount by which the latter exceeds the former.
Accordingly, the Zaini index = 10.5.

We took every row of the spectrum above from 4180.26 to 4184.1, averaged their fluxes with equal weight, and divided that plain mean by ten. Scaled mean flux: 1.07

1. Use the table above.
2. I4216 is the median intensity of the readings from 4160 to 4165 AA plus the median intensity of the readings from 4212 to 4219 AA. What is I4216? 22.9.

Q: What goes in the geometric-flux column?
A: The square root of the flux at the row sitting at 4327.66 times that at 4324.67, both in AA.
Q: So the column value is 10.8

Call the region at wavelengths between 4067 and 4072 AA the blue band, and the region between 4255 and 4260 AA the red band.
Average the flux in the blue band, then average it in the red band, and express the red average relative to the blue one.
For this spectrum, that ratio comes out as 0.98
